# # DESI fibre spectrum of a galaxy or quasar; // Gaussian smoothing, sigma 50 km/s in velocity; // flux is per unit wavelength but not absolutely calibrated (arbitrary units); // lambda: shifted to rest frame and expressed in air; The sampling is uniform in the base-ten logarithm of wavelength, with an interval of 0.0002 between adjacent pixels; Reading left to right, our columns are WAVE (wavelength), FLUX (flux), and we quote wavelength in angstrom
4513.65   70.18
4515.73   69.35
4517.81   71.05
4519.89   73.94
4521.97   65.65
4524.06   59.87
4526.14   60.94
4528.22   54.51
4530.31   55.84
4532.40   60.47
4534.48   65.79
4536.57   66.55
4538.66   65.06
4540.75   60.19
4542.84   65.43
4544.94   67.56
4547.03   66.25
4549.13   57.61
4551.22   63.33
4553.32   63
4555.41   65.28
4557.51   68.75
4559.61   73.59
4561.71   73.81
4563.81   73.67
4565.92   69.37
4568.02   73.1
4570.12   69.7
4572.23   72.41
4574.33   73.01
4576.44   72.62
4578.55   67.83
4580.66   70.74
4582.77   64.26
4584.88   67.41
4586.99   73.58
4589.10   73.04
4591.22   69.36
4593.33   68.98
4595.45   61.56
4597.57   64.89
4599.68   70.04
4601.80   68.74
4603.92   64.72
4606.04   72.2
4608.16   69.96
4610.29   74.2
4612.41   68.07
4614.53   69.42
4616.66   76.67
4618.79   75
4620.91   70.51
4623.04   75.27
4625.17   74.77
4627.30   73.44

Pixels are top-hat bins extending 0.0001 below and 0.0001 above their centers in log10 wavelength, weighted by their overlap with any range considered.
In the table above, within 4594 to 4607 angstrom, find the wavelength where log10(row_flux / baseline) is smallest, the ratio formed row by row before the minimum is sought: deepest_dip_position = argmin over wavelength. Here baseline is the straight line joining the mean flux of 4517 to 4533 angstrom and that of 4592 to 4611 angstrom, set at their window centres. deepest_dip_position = 4595.45 angstrom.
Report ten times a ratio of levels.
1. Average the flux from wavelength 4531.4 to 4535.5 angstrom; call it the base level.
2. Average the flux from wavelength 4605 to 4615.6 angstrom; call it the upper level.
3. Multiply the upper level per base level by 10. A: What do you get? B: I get 11.2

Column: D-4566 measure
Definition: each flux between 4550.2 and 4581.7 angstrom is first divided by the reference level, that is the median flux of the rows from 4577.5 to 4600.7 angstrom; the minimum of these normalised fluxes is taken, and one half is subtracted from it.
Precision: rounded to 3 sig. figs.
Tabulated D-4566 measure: 0.413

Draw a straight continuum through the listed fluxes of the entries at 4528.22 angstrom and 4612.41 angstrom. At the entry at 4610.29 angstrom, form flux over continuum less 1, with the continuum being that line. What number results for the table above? 0.10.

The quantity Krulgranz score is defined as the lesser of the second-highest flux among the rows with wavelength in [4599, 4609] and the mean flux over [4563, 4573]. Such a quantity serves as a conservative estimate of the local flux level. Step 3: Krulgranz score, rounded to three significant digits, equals 70.0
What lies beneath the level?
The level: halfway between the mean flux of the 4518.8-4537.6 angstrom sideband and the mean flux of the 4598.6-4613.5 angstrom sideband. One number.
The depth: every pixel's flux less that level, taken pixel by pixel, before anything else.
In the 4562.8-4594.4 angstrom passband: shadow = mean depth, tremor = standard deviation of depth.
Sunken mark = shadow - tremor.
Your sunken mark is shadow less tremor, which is 2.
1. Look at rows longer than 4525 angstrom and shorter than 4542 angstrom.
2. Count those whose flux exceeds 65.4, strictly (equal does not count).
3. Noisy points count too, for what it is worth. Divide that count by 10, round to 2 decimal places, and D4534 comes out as 0.20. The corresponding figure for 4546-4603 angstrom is 2.00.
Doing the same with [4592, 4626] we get 1.30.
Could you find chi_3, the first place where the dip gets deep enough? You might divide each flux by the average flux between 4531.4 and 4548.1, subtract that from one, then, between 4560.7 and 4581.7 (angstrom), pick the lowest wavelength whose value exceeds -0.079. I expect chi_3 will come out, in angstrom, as 4565.92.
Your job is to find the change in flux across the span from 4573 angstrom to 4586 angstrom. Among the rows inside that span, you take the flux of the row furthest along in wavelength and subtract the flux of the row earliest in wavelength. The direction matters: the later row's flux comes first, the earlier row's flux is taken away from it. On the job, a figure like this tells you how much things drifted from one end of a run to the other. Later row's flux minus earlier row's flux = -5.6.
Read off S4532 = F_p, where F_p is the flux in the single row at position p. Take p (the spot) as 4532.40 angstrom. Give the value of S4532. 60.47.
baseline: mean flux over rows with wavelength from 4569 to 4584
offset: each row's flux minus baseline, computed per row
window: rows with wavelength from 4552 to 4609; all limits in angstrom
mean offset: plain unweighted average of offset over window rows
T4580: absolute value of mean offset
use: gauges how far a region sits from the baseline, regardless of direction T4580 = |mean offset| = 0.6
